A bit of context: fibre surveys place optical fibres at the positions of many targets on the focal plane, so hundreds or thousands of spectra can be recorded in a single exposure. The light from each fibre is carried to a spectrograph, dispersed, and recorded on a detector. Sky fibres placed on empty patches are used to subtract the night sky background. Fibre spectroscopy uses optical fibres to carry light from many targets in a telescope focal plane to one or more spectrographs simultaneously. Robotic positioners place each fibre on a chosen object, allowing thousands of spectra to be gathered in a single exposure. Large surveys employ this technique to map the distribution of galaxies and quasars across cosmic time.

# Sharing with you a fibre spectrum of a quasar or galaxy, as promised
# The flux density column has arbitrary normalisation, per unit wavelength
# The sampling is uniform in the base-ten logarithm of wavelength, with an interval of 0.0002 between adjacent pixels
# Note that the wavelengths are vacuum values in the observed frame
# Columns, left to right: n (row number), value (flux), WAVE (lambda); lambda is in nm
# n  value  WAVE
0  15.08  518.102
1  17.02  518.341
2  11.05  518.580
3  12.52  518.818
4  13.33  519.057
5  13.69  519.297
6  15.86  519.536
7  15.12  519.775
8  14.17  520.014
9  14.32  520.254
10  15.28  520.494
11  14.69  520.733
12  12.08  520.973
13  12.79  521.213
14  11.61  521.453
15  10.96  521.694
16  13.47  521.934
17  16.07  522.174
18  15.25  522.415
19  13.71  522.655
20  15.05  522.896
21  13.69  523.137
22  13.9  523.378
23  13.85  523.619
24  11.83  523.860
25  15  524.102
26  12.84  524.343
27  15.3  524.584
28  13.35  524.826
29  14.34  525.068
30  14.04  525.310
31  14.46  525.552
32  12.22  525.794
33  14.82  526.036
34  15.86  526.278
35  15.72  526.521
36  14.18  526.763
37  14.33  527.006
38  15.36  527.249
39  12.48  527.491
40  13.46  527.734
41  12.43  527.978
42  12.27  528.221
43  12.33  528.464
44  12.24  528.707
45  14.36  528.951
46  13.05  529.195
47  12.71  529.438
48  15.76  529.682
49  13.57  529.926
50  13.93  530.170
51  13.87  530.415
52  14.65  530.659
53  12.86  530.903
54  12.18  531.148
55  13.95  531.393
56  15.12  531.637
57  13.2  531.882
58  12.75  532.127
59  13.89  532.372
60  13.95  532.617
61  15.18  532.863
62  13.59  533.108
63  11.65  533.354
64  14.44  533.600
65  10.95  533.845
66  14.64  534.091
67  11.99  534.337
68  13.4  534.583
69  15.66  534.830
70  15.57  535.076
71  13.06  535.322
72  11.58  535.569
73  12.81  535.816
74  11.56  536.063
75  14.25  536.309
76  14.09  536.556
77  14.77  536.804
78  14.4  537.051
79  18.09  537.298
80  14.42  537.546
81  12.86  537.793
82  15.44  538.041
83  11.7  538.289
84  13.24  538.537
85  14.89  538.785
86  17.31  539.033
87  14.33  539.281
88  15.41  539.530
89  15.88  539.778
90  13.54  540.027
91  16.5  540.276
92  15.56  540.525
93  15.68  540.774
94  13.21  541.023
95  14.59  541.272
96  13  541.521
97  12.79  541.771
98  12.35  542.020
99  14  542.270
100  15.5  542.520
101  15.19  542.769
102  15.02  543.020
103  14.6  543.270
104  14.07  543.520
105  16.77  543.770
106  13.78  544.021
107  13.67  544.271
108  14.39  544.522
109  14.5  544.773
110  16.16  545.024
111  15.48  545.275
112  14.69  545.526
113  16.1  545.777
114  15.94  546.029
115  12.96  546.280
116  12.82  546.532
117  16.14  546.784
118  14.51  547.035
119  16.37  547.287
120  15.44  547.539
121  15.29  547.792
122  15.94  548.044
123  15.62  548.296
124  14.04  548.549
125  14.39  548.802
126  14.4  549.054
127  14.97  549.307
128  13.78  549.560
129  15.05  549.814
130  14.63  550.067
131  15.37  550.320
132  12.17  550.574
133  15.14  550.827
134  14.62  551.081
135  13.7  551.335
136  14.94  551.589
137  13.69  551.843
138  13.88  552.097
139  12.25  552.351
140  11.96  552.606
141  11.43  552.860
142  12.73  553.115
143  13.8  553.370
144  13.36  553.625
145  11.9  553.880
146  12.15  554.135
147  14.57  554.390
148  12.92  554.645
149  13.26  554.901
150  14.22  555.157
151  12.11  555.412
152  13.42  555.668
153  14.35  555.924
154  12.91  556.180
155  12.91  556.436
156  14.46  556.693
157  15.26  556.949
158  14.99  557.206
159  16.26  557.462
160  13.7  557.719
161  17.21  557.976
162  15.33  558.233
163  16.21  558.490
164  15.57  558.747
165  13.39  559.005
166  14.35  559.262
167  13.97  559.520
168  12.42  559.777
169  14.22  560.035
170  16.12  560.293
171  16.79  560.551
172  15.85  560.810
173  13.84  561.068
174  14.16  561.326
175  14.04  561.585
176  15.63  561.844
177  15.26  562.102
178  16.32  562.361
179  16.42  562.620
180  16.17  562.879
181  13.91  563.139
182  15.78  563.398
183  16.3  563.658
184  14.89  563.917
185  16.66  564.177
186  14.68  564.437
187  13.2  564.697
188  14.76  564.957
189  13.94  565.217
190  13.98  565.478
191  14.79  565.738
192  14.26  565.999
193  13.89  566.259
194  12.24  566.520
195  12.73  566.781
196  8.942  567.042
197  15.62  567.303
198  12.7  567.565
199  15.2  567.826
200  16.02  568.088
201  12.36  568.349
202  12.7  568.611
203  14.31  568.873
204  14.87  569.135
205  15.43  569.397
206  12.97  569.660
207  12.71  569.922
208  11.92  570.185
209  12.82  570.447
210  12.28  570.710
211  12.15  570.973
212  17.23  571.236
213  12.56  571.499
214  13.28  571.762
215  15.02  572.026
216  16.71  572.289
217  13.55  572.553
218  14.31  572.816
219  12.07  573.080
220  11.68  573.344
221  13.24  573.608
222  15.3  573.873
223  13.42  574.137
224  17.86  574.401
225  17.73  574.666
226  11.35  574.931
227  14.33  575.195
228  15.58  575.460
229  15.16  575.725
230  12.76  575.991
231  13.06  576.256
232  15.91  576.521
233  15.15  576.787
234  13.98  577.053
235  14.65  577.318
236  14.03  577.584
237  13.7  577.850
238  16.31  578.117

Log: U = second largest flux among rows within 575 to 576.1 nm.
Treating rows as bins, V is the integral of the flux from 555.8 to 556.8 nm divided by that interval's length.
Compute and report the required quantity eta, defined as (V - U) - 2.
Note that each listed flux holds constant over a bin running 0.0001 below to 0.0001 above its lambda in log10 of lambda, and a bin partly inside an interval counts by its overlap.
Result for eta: -3.5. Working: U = 15.16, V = 13.6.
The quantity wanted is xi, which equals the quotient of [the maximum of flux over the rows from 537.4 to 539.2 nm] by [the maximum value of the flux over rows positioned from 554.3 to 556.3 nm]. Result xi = 1.19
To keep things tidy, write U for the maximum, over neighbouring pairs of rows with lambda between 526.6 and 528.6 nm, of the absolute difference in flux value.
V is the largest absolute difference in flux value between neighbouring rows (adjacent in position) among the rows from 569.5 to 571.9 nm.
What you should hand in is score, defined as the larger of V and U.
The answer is 5.1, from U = 2.9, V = 5.1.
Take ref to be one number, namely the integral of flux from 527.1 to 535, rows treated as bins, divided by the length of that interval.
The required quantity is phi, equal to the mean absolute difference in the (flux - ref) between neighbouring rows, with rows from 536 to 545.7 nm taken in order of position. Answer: 1.5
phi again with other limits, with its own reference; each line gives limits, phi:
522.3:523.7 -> 0.9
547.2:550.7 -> 0.9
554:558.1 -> 1.4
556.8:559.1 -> 1.6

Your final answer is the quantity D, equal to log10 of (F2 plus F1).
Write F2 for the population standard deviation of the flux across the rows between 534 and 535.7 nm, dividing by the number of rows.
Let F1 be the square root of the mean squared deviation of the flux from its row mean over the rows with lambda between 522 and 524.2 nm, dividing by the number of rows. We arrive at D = 0.43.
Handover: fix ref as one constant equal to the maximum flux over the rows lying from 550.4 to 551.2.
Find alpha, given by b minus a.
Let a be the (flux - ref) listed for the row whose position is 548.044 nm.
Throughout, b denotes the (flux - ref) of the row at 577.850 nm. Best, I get -2.2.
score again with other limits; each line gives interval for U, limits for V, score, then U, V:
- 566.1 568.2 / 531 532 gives 6.7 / 6.7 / 1.9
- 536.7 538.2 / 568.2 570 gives 3.7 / 3.7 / 2.5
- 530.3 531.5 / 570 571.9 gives 5.1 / 1.8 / 5.1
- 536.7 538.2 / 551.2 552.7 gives 3.7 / 3.7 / 1.6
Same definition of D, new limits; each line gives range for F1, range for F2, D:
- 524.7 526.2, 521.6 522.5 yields 0.45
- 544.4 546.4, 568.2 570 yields 0.34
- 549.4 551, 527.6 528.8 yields 0.19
